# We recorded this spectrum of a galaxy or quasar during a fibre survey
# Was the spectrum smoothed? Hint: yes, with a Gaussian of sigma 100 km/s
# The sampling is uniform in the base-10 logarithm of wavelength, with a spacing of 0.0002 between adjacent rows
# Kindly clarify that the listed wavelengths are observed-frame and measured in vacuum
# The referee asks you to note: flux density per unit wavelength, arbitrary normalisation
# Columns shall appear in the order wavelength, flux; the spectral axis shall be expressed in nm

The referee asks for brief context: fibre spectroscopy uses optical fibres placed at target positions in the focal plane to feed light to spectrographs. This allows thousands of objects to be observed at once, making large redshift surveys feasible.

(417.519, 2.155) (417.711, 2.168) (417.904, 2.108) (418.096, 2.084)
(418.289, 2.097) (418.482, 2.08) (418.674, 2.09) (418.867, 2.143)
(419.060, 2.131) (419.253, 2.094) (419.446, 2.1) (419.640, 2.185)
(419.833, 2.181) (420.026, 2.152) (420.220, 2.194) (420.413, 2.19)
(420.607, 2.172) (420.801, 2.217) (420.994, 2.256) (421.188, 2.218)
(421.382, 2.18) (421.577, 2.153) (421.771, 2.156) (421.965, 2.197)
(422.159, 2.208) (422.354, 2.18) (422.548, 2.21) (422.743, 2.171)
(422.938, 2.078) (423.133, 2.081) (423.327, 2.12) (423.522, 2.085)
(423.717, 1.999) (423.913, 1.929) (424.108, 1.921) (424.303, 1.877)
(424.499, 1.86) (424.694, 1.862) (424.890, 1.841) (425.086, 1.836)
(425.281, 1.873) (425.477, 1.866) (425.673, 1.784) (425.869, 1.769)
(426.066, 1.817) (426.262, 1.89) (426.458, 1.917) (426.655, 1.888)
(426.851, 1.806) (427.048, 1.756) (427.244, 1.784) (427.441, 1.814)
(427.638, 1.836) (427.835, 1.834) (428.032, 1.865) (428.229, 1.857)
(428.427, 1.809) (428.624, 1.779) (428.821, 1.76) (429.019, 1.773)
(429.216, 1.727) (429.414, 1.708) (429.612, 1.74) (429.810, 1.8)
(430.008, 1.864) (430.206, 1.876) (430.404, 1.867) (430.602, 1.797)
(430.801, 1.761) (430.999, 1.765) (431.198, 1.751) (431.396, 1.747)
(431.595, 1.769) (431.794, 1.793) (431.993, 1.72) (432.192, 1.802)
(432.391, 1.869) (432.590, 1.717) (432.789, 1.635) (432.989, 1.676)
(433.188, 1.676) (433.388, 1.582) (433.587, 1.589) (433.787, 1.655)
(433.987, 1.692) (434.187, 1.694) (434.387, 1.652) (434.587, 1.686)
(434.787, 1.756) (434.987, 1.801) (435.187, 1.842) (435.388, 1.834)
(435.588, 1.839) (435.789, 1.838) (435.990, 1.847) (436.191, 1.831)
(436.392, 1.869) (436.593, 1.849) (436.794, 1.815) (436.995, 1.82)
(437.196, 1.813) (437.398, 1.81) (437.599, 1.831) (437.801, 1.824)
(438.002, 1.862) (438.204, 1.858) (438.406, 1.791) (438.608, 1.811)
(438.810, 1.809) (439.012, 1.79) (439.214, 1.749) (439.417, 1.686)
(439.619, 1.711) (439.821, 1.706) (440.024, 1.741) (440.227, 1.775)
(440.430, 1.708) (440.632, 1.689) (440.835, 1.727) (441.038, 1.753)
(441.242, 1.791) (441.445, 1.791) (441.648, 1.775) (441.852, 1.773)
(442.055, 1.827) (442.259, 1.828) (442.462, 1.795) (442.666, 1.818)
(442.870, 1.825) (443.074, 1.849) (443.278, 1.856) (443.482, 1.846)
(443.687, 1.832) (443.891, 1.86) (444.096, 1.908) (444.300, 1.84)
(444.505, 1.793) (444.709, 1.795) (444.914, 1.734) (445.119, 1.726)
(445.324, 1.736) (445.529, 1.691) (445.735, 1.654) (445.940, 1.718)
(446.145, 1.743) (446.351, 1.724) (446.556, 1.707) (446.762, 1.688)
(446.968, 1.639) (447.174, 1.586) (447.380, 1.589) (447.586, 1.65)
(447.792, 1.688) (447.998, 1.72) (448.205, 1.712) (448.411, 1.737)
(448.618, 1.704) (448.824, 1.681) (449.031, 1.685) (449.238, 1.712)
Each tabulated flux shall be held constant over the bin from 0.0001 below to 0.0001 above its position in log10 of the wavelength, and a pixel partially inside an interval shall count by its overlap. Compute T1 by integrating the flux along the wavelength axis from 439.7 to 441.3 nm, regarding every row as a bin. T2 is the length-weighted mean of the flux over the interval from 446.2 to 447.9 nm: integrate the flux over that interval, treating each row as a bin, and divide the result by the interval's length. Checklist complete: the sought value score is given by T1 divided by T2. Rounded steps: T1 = 2.77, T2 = 1.66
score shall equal 1.67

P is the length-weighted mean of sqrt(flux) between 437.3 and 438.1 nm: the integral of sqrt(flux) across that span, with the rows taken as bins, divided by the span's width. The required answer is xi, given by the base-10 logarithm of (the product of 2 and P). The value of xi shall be 0.433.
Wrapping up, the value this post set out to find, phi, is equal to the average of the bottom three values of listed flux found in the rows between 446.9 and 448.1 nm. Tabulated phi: 1.60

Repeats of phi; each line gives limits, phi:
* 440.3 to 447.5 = 1.60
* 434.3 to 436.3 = 1.70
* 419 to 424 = 2.00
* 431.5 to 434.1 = 1.60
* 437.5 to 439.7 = 1.72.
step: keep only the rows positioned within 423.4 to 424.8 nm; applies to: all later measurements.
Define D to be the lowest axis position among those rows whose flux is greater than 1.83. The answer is 423.522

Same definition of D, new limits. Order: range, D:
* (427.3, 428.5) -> 427.638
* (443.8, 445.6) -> 443.891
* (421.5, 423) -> 421.577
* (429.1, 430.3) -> 430.008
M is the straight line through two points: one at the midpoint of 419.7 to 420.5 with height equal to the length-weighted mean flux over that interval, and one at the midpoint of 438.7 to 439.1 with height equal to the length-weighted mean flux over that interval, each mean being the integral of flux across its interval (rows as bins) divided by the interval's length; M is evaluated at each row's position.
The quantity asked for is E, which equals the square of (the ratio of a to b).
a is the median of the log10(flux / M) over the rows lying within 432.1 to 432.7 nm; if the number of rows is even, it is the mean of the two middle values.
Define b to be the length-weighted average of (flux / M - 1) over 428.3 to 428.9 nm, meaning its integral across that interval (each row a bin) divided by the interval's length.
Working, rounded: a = -0.031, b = -0.111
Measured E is 0.08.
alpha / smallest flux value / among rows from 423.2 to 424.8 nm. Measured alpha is 1.86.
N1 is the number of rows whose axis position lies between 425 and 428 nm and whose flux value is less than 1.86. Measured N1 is 10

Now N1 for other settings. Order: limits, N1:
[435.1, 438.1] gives 13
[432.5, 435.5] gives 15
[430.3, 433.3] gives 13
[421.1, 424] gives 0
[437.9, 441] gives 14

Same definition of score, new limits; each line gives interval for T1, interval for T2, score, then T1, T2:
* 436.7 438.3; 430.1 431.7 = 1.63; 2.93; 1.79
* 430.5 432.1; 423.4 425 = 1.47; 2.82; 1.92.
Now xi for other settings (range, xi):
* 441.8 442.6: 0.430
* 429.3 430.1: 0.425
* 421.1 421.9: 0.470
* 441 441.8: 0.426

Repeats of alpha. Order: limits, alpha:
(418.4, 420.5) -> 2.08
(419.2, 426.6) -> 1.769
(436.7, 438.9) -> 1.791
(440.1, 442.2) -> 1.689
